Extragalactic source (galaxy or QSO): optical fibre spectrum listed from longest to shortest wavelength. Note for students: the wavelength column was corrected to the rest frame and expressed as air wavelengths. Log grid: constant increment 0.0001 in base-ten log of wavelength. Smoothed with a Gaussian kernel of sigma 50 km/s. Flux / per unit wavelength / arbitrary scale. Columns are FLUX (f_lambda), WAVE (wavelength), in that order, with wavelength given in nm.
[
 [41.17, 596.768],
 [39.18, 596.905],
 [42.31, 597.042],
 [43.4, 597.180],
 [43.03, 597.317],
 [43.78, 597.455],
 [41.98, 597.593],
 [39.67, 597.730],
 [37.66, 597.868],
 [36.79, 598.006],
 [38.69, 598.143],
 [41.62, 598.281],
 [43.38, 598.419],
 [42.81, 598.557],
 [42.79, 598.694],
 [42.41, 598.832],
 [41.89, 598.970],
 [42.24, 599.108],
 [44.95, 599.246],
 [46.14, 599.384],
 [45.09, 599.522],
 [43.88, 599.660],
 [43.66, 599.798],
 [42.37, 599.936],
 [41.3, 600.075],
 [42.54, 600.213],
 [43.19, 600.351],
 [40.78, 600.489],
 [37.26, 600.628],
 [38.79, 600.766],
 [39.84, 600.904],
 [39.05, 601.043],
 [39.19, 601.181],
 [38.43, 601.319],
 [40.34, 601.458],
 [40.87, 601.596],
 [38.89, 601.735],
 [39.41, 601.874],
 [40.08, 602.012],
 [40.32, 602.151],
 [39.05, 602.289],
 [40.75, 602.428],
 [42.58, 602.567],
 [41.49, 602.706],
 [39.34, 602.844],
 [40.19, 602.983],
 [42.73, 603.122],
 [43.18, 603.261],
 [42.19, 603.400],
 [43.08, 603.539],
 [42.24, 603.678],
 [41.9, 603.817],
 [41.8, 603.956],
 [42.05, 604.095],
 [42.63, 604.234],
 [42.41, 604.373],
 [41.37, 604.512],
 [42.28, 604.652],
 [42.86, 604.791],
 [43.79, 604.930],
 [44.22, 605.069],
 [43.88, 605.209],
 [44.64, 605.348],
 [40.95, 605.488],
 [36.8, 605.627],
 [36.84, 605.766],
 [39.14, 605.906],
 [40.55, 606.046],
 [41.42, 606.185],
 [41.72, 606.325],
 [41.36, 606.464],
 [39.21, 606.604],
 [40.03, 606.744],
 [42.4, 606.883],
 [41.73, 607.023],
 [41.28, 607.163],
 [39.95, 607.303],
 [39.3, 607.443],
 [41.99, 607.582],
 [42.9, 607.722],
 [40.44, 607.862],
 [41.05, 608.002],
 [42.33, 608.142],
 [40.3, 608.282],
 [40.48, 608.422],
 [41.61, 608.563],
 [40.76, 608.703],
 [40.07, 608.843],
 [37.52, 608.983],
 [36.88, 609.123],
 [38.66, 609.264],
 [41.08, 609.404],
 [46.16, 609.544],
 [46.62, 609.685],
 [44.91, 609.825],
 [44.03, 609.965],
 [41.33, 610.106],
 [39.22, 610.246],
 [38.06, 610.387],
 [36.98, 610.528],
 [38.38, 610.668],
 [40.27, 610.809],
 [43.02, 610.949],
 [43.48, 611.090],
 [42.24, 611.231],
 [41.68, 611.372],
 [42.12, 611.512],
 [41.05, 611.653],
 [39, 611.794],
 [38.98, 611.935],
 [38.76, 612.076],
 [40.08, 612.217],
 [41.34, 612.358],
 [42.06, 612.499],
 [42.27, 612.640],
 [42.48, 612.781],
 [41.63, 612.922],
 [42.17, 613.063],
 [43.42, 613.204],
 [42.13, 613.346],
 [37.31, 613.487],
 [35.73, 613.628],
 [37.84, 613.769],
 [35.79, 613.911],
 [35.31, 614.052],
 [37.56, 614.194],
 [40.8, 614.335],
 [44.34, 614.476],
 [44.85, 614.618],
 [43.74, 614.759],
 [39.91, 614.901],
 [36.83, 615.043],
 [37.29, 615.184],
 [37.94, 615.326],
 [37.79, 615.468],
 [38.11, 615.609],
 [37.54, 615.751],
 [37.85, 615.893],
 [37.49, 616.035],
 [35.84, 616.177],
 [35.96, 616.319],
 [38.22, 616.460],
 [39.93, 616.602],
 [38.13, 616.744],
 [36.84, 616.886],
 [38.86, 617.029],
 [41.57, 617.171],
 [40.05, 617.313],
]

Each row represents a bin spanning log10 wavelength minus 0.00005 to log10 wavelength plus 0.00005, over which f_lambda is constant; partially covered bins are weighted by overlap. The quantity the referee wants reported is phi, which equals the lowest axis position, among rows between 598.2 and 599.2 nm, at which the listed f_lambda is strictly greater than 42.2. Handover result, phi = 598.419 nm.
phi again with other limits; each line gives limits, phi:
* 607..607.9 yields 607.722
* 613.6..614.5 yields 614.476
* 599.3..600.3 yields 599.384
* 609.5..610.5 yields 609.544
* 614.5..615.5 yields 614.618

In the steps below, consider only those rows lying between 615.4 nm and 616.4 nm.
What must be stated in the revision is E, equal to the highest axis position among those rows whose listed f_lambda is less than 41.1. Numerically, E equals 616.319 nm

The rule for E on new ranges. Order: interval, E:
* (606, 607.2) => 606.744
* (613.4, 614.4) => 614.335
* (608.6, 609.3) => 609.264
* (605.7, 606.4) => 606.046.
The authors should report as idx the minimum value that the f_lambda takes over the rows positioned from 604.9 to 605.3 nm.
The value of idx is 43.79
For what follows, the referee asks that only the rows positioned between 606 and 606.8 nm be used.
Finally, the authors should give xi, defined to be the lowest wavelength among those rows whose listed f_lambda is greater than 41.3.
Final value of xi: 606.185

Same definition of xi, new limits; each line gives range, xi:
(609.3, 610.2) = 609.544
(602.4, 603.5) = 602.567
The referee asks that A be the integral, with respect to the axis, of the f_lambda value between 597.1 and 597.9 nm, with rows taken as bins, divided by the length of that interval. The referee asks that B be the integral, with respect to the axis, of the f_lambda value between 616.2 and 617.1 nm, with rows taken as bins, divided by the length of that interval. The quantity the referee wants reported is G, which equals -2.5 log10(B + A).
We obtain -4.75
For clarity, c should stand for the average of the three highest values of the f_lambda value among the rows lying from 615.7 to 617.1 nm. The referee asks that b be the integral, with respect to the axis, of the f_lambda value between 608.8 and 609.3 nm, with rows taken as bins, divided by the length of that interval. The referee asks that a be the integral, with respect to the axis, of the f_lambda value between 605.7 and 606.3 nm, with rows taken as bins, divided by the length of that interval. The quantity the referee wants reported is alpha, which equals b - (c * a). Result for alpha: -1507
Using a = 39.6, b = 38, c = 39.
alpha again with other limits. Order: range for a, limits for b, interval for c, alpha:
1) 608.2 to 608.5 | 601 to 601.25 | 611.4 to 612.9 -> -1669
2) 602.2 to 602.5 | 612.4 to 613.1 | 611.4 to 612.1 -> -1585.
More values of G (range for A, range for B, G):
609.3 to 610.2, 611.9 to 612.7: -4.82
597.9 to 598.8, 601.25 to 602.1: -4.77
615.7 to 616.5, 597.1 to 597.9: -4.74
